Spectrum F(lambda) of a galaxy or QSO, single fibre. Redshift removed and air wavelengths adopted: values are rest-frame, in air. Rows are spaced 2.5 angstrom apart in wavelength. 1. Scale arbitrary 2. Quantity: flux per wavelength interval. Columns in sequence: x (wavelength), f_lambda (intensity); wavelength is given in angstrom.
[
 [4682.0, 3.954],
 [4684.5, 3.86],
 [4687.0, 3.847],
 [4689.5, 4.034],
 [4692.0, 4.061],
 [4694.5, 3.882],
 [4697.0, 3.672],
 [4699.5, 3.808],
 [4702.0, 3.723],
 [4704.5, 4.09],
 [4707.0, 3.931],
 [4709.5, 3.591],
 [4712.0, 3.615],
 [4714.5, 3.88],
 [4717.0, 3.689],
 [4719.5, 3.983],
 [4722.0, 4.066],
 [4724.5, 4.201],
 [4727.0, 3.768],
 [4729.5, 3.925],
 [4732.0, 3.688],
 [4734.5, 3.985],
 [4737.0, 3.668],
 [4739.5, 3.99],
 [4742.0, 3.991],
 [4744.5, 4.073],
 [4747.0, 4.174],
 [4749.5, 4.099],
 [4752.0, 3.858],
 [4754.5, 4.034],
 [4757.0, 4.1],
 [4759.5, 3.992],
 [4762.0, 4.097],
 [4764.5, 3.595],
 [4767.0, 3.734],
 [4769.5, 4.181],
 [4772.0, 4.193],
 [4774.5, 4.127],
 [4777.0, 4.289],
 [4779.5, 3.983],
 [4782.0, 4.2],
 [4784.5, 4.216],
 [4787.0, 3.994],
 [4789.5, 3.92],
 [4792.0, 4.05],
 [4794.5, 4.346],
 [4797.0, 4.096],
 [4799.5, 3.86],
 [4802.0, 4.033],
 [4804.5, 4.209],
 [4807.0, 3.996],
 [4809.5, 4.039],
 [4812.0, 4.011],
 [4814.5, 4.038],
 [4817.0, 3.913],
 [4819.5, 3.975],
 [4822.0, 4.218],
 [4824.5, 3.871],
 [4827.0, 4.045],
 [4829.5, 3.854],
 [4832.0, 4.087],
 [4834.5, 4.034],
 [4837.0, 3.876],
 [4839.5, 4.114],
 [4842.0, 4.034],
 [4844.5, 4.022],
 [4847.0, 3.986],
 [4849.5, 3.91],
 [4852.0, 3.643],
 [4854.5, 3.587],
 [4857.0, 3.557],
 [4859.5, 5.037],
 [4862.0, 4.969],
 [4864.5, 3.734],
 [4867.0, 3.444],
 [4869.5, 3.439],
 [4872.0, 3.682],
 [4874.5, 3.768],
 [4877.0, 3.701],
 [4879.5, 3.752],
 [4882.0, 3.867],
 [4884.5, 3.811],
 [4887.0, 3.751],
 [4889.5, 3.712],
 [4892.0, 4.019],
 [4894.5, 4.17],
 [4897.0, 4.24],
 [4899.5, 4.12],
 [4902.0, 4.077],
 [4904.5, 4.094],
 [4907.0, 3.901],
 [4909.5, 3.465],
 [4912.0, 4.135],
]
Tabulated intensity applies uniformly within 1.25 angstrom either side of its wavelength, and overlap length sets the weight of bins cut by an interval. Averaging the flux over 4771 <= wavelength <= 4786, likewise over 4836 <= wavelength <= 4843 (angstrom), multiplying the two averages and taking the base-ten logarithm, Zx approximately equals 1.22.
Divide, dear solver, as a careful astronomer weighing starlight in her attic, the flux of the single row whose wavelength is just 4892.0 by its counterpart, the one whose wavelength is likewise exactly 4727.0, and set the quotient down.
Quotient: 1.07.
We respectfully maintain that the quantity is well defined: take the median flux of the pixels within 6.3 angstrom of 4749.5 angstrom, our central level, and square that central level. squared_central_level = 16.6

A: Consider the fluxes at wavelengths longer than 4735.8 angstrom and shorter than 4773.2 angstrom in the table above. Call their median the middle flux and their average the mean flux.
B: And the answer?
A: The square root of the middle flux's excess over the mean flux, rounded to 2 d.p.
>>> 0.22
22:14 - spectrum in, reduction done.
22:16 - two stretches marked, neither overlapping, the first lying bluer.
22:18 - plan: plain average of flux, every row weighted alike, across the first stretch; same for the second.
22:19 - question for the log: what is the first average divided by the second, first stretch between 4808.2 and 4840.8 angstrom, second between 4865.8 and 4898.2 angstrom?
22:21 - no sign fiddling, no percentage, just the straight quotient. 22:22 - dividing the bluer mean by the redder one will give 1.06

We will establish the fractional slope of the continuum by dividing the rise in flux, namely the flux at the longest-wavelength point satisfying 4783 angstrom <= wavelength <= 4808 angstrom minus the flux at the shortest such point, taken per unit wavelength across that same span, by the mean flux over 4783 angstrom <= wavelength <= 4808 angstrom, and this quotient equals -0.0024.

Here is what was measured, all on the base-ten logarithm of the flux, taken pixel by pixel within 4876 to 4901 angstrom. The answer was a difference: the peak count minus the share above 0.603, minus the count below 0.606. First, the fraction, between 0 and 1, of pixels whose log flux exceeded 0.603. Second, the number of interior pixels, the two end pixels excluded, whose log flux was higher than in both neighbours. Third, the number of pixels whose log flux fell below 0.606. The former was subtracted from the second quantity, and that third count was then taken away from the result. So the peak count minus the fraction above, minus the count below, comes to -5.4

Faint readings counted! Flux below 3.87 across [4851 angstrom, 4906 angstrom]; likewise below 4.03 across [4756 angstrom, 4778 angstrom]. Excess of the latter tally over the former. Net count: -11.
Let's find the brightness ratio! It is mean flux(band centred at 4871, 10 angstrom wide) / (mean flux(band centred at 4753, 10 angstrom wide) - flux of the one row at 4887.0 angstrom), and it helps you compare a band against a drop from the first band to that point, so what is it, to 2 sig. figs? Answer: 13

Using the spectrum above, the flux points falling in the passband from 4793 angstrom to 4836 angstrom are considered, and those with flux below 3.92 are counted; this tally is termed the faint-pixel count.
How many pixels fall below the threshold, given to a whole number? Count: 4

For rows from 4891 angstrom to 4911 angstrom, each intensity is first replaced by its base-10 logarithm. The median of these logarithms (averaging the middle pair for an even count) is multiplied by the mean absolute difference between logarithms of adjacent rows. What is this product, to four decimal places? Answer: 0.0100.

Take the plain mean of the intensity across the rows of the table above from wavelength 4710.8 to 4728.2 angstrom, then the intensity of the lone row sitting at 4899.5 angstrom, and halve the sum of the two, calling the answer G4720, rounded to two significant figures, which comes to 4.0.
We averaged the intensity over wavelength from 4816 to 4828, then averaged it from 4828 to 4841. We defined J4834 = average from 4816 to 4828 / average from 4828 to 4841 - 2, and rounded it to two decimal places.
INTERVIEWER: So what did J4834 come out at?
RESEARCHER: -1.00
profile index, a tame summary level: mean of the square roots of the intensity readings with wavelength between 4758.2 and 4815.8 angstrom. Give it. 2.013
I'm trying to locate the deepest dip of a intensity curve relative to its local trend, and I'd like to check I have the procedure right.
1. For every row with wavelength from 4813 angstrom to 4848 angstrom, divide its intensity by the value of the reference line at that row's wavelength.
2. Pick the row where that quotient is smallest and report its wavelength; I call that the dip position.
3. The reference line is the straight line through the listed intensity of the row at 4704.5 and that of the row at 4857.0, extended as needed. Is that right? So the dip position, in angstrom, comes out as 4824.5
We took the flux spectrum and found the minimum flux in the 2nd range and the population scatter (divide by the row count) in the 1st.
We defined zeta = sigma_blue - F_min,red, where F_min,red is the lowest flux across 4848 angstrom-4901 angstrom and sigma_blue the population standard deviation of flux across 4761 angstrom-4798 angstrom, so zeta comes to -3.24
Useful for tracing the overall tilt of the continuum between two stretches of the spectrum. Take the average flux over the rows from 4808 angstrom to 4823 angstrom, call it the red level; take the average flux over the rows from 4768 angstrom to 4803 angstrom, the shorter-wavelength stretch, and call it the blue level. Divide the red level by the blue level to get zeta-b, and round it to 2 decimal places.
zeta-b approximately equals 0.98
